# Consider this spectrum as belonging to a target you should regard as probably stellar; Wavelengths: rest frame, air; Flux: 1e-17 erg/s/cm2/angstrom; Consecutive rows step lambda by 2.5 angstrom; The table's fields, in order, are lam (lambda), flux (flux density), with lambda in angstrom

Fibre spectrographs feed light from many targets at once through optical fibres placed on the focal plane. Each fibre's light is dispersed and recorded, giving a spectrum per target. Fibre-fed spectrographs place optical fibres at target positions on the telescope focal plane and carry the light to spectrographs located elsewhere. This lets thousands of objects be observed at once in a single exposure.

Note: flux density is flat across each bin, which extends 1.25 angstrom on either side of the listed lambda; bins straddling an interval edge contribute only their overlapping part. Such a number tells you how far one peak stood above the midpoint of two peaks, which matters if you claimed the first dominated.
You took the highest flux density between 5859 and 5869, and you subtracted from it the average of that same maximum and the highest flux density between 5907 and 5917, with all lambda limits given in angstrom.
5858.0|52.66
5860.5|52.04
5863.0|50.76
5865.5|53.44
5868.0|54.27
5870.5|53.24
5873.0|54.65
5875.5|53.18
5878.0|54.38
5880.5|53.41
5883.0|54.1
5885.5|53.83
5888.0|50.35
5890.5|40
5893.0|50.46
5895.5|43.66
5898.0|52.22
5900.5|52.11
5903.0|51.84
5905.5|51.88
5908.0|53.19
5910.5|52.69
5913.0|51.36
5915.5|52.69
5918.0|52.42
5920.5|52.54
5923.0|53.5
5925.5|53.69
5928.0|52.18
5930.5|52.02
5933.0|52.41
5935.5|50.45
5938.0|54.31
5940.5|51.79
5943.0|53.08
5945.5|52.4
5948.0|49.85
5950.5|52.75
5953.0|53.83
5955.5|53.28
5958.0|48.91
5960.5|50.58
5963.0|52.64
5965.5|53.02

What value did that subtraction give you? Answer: 0.5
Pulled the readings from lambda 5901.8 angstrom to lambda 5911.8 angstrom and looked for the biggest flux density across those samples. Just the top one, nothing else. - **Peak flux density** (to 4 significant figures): 53.19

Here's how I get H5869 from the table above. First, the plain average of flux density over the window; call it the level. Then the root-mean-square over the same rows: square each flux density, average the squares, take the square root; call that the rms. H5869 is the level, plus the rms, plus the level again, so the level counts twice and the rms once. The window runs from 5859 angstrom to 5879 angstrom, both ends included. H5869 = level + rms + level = 160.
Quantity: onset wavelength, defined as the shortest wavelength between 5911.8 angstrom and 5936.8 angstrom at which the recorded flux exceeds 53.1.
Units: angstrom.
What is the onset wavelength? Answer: 5923.0 angstrom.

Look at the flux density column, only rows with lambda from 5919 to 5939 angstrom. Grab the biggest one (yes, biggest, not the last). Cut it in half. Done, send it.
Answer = 27.2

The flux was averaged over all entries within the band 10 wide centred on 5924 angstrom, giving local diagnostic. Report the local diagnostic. 53.0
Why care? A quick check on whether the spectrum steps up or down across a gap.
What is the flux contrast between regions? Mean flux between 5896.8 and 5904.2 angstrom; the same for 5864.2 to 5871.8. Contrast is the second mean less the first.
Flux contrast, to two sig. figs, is 1.6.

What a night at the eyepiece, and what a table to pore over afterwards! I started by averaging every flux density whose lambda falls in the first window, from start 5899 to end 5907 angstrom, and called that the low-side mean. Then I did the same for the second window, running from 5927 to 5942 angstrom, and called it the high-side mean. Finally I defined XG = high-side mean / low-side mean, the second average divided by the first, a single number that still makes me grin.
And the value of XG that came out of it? 1.00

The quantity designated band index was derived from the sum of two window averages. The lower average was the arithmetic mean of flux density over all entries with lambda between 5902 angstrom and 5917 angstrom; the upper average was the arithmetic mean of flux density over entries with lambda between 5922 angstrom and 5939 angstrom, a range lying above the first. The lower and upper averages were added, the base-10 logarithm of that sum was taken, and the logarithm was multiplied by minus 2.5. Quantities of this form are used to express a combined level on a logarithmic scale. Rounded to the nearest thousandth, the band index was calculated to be -5.052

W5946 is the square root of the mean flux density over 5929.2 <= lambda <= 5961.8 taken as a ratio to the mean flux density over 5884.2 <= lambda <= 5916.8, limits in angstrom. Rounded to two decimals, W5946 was 1.01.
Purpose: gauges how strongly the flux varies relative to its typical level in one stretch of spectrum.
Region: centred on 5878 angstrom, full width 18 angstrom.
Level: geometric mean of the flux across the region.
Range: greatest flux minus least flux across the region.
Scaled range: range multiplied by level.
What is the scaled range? 79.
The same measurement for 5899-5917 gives 96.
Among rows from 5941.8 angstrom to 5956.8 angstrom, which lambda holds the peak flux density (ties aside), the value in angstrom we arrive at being 5953.0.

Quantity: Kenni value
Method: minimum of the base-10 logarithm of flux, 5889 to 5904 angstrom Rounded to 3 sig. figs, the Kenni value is 1.60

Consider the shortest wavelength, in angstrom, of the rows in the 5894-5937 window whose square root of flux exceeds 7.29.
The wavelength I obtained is 5908.0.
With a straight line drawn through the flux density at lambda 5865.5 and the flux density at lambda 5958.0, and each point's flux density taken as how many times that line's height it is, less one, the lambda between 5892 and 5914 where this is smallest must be 5895.5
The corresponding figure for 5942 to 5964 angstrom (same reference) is 5958.0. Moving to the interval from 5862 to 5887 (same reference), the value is 5863.0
